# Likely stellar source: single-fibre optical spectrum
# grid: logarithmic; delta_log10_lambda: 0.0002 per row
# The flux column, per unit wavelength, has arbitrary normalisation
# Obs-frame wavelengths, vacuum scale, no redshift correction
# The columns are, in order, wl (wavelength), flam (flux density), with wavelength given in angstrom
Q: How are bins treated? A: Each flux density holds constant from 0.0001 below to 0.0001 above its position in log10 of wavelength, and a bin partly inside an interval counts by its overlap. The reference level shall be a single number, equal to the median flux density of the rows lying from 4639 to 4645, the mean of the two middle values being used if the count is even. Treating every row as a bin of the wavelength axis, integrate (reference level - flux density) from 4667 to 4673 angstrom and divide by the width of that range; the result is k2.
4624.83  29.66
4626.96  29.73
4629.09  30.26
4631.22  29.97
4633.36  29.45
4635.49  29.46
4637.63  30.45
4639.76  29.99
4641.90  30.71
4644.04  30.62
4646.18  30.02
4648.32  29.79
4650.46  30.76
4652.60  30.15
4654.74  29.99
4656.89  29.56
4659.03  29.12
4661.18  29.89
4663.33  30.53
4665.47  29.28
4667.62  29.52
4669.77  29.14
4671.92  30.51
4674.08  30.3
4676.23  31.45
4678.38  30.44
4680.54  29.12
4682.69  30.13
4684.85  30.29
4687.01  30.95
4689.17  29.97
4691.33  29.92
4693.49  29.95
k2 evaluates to 0.9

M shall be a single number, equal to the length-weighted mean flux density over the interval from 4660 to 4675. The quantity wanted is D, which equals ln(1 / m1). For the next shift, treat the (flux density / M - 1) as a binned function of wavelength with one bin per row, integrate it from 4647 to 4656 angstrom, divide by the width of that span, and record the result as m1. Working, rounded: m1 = 0.0100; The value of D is 4.61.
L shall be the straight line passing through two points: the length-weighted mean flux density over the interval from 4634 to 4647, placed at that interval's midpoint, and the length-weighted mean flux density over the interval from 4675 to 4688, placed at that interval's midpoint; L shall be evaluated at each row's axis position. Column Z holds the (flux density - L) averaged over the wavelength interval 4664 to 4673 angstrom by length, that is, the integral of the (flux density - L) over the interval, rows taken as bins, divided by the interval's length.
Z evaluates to -0.68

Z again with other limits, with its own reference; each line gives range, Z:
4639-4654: 0.07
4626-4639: -0.26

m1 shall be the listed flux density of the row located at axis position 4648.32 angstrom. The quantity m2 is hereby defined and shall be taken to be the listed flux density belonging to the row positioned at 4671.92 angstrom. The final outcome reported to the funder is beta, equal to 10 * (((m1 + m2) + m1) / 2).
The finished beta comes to 450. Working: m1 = 29.79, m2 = 30.51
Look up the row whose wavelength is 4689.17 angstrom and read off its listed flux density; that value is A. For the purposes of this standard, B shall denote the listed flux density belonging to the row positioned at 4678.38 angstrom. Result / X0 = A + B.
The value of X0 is 60.4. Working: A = 29.97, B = 30.44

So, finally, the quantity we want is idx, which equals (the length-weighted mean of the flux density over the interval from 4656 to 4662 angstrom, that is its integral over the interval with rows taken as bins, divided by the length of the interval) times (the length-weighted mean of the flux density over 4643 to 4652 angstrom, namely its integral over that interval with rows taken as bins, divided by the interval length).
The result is 894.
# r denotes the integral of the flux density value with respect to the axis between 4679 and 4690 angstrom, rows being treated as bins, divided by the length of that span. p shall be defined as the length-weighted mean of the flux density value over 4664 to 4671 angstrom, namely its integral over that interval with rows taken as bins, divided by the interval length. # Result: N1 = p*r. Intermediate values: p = 29.4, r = 30.1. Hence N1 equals 886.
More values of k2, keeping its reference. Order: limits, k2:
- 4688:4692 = 0.6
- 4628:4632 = 0.5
